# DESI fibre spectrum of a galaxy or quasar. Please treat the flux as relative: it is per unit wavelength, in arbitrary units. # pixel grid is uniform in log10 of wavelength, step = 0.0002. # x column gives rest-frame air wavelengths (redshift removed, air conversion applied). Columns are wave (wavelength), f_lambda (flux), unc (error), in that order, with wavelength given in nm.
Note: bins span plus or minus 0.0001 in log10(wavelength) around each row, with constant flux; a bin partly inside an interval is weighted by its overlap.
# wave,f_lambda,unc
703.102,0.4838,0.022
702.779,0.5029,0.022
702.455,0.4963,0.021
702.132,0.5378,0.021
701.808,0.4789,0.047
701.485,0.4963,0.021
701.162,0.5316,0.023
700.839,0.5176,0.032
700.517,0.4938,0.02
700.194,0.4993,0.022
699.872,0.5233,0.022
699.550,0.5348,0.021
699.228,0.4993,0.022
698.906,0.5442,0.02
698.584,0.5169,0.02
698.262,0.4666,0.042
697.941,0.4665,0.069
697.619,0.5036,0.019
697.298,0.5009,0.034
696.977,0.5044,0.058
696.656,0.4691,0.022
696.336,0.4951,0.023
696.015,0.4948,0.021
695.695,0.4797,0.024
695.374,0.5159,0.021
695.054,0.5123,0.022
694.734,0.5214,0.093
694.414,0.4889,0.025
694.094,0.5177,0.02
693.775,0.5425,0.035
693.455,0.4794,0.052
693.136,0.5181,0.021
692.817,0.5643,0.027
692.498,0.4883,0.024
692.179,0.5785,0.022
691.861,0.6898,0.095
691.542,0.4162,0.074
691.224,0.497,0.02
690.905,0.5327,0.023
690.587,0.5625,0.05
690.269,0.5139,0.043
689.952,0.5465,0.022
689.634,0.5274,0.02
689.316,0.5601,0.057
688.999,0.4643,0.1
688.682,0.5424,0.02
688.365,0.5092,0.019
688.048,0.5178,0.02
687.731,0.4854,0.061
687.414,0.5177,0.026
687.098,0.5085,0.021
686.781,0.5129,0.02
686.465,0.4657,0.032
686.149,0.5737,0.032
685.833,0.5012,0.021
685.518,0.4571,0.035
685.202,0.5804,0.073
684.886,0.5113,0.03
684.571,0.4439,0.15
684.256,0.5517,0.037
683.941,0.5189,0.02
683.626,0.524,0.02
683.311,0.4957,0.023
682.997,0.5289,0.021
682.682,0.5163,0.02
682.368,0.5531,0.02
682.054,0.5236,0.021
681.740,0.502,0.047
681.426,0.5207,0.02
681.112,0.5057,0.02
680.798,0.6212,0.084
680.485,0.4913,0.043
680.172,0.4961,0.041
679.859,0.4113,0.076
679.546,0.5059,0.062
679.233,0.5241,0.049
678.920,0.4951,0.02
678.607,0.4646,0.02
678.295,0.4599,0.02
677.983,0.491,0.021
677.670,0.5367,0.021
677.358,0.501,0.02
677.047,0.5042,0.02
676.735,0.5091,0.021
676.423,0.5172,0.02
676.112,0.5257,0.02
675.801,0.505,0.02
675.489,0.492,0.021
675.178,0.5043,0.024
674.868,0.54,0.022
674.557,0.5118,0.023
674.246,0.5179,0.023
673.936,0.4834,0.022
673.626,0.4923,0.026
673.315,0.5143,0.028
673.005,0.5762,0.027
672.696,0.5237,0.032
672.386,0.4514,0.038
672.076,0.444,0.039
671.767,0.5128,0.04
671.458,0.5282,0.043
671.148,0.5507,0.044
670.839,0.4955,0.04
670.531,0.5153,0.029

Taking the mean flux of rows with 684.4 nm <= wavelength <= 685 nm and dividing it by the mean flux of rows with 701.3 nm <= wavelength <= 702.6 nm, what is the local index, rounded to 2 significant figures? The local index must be 0.95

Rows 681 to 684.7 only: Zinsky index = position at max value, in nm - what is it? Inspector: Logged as 682.368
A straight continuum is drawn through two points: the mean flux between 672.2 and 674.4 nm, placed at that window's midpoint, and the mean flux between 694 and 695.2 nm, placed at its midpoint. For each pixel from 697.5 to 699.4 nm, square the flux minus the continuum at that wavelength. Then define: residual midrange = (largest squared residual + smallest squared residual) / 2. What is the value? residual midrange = 0.0010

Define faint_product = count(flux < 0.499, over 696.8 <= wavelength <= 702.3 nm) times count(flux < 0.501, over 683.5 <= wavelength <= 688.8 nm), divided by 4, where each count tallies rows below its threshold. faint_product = 5.0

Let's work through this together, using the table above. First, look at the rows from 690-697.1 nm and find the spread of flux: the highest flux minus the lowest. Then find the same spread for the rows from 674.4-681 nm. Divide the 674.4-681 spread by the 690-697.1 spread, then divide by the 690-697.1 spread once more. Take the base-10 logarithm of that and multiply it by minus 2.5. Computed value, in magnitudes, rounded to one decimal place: -1.1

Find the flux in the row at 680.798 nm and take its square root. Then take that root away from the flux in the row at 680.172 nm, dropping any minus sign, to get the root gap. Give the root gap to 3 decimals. 0.292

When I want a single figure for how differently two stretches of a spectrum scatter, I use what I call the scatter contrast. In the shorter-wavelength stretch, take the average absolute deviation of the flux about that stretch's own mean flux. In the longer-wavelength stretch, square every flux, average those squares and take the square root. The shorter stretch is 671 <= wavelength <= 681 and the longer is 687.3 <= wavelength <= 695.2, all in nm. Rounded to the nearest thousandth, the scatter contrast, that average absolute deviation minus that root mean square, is -0.500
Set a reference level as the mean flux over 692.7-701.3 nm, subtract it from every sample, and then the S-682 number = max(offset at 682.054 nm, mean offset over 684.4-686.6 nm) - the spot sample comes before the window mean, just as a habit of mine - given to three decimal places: 0.016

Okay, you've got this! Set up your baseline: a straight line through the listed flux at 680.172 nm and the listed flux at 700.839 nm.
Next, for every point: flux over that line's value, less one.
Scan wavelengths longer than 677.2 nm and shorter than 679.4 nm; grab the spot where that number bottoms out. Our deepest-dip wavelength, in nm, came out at 678.295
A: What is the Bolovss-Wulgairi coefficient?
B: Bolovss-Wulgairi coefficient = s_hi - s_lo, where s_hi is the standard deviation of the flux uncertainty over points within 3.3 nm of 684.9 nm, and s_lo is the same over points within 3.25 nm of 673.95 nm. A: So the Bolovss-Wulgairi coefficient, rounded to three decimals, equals 0.021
